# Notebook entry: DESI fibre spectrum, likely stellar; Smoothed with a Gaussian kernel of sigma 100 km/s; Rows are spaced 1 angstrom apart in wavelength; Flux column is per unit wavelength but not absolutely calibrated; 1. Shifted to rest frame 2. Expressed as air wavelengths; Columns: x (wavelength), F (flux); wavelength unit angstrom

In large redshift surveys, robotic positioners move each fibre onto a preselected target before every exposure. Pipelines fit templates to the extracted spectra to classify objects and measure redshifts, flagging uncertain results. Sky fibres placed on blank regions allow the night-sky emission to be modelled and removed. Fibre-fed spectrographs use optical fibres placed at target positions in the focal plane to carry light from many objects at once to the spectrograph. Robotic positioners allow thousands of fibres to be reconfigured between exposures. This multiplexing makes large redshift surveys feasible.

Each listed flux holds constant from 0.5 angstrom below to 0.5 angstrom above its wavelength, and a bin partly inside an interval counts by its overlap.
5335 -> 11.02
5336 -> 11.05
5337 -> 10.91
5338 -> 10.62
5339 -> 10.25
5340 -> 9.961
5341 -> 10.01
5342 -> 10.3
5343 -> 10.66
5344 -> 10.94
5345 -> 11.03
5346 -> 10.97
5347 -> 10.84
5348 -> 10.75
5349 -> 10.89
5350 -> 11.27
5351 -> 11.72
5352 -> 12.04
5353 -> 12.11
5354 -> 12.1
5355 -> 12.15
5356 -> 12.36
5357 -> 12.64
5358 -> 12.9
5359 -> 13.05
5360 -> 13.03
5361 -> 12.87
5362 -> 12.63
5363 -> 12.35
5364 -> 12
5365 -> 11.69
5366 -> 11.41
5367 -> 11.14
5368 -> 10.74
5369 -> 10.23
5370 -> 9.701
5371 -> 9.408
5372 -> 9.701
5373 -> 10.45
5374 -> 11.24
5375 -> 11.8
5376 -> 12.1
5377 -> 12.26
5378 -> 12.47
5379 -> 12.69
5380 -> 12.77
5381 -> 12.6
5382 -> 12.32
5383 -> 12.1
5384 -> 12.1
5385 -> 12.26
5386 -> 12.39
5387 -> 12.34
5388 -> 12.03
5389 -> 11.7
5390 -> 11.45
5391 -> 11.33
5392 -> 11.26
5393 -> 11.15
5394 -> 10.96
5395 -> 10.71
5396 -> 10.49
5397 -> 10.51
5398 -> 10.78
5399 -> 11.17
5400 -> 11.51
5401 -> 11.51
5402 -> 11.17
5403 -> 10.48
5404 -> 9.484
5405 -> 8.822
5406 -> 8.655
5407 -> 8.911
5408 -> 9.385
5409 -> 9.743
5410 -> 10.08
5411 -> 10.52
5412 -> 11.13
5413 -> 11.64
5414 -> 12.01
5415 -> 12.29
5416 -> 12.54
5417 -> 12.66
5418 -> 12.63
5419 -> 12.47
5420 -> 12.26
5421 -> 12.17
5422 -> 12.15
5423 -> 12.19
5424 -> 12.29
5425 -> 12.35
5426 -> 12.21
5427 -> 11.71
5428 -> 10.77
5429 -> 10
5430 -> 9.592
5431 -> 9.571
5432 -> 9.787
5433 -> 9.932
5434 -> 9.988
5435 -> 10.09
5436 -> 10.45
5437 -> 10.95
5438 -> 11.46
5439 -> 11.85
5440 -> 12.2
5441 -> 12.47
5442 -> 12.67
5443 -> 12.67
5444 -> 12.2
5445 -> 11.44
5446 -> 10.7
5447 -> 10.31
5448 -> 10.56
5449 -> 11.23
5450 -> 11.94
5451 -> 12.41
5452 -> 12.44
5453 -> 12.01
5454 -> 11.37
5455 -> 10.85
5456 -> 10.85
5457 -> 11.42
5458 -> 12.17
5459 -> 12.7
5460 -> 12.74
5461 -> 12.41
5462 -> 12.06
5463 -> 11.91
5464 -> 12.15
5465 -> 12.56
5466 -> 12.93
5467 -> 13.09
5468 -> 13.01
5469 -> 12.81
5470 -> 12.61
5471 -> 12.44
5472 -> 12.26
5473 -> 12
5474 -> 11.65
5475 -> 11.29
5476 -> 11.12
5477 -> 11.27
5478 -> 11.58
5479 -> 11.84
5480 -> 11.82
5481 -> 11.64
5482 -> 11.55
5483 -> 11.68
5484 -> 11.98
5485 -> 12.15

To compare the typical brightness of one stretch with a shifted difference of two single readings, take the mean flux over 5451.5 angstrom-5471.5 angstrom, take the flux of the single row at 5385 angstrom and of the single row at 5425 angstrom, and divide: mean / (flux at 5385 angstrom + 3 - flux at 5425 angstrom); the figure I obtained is 4.2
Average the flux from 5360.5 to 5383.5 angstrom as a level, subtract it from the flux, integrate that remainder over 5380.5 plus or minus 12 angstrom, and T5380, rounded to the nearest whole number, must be 0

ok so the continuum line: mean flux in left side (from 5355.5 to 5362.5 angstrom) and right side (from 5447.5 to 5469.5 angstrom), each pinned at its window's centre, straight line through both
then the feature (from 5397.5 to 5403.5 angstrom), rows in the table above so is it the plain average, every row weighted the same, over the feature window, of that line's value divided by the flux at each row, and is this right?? 1.13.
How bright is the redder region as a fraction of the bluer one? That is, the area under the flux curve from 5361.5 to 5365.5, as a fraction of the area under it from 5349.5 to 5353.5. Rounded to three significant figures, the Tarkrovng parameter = 1.03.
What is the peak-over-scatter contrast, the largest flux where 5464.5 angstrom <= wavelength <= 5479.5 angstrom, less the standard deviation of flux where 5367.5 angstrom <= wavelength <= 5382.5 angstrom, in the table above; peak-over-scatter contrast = 11.9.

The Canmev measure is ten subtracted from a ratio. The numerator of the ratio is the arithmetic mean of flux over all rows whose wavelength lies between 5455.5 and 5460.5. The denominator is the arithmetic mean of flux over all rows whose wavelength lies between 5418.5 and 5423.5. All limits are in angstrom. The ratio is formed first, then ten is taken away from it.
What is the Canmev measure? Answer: -9.02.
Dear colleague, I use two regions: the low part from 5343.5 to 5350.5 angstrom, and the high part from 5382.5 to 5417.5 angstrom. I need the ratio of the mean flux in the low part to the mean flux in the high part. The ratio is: 0.99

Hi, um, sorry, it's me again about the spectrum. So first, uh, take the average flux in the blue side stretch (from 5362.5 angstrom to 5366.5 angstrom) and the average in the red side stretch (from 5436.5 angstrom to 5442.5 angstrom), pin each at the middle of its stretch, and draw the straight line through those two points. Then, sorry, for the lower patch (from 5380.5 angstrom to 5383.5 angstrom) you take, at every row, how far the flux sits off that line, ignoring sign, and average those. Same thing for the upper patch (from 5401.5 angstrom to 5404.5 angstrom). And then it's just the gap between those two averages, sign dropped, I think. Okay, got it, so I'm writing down 1.1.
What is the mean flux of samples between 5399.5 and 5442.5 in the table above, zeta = 11.1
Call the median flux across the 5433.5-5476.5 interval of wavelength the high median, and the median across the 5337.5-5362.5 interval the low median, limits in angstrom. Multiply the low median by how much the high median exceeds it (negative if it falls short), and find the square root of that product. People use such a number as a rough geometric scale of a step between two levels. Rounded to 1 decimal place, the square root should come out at 2.9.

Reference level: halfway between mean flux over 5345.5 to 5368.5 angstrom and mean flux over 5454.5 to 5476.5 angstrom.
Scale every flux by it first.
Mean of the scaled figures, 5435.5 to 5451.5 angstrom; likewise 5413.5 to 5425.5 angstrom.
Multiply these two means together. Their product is 0.99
